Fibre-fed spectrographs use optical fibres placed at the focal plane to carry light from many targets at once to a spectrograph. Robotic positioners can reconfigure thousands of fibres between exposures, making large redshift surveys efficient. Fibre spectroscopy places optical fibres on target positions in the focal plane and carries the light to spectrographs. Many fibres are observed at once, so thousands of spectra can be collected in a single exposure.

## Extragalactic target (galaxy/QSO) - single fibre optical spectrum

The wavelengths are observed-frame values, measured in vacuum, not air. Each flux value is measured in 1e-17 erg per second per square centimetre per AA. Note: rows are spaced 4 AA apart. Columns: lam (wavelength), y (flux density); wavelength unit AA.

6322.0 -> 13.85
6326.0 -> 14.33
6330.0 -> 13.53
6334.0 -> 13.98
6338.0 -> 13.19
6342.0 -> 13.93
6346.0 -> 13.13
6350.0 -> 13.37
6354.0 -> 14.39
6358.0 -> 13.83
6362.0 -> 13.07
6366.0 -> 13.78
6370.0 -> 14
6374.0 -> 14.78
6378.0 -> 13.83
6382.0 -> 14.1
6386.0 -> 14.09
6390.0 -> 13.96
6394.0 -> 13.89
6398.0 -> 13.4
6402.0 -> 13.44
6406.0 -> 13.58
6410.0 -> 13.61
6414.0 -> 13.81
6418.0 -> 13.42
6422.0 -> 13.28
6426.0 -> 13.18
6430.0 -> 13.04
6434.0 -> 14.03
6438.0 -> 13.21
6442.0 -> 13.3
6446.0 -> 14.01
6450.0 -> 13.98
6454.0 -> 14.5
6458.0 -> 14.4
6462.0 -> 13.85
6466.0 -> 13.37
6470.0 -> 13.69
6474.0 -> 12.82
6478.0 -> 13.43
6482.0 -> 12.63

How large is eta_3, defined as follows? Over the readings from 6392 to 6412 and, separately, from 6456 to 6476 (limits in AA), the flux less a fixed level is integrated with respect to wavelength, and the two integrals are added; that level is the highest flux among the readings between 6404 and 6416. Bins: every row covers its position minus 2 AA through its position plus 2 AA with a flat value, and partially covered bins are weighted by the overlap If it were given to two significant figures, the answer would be -8.2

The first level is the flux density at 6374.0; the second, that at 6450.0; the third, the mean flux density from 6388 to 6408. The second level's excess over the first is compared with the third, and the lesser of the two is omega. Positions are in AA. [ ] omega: -0.8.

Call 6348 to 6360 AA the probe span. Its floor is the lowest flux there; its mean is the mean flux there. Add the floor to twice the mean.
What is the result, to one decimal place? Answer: 41.1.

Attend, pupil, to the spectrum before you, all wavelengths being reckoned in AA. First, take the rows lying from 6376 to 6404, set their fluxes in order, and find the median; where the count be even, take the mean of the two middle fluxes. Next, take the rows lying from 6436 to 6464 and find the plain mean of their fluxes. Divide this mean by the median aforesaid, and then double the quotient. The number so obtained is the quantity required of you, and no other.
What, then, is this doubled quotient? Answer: 2.00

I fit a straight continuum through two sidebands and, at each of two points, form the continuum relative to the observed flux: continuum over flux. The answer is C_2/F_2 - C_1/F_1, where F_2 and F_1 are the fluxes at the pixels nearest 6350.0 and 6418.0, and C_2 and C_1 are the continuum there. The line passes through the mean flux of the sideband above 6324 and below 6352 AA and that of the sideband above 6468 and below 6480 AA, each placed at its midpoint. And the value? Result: 0.02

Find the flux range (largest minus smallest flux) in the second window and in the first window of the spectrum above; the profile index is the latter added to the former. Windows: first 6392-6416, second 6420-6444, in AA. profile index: 1.5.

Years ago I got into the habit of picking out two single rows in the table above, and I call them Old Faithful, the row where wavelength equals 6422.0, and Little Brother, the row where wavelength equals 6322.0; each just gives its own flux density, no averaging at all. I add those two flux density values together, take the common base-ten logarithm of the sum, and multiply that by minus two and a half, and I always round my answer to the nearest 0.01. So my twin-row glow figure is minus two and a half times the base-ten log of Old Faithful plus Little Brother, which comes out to -3.58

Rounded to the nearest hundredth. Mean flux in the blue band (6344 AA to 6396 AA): 13.86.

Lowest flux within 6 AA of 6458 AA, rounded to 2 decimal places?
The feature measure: 13.85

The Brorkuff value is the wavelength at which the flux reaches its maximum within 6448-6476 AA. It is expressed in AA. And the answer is 6454.0 AA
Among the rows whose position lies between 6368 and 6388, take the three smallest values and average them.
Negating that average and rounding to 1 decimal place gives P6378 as -14.0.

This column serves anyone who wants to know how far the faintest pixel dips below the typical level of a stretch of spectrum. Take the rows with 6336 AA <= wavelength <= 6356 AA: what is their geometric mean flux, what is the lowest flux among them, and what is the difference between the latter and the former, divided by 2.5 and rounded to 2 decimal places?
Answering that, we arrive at -0.19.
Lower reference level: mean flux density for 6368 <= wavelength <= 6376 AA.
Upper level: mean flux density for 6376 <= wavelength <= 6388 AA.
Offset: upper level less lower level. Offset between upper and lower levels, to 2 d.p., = -0.38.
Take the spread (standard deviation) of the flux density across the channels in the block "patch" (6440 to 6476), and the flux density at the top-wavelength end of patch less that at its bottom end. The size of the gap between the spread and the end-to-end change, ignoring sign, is 1.0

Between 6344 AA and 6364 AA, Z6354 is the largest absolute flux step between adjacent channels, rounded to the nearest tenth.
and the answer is 1.0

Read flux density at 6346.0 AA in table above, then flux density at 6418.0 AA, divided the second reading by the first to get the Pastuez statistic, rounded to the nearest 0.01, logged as 1.02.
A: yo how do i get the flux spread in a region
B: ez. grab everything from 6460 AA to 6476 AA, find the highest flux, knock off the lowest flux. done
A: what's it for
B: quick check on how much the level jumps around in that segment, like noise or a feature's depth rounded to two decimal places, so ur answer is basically 1.03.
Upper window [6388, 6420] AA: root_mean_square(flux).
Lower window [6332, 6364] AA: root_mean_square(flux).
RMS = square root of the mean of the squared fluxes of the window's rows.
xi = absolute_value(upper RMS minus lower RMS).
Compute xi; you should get 0.02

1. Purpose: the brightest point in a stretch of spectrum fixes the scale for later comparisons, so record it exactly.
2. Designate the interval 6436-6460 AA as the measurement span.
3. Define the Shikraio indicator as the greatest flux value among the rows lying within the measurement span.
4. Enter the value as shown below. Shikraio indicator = 14.5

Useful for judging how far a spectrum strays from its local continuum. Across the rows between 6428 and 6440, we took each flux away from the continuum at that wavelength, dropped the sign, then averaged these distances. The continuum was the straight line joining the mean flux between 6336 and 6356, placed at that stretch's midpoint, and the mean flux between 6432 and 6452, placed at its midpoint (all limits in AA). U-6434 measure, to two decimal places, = 0.49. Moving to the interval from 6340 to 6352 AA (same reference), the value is 0.35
